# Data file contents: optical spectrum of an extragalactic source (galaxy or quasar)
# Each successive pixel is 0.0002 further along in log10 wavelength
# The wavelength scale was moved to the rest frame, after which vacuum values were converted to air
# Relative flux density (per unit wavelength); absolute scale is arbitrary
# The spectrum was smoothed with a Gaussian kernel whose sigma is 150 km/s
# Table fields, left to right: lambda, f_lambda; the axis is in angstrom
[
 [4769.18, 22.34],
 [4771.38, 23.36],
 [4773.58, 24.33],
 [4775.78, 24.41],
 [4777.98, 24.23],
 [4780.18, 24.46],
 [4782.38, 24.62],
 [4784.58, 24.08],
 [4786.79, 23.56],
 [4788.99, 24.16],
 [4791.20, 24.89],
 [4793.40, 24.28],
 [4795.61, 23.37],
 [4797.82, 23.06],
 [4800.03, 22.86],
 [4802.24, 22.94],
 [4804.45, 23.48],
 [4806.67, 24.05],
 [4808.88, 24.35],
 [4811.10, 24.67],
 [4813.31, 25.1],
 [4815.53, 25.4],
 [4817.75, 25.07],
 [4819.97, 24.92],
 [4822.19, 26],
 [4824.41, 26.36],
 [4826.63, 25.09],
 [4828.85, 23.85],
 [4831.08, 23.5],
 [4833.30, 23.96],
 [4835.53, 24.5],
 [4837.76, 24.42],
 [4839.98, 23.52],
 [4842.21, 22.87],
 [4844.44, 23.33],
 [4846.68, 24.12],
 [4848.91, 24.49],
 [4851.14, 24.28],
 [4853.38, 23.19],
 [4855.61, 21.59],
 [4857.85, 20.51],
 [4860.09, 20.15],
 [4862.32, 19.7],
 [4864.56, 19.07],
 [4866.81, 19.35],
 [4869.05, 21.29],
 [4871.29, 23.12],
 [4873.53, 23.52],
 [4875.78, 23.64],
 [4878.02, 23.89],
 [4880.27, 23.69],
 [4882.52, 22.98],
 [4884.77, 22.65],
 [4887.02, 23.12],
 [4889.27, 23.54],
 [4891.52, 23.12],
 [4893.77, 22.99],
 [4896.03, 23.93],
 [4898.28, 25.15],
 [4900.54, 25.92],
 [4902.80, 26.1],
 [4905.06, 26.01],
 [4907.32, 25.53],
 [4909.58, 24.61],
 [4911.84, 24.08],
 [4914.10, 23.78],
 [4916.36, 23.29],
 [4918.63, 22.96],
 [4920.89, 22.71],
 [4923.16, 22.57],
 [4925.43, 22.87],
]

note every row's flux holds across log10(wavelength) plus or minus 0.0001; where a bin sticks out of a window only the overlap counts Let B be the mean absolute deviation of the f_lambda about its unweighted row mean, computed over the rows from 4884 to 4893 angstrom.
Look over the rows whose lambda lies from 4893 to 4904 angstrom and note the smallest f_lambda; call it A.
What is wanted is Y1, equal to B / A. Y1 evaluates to 0.010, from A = 22.99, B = 0.23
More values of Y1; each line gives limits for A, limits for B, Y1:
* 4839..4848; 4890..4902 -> 0.046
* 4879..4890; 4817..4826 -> 0.026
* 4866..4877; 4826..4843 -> 0.027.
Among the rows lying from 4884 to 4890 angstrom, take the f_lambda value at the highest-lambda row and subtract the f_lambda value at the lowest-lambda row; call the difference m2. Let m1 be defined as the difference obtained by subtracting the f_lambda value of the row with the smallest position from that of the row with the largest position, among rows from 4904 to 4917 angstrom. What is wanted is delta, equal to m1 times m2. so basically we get -2.4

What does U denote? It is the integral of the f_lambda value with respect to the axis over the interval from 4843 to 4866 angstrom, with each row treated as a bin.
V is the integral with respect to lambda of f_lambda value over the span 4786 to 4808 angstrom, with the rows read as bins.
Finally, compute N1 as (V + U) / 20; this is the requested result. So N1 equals 51.4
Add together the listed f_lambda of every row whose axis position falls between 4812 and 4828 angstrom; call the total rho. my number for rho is 178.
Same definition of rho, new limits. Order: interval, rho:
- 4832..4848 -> 167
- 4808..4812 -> 49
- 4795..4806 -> 116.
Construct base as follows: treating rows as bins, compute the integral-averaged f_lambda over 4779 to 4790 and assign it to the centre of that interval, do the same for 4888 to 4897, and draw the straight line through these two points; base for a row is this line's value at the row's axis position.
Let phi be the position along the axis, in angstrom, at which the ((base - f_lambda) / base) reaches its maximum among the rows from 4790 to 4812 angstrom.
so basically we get 4800.03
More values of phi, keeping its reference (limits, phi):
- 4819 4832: 4831.08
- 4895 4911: 4896.03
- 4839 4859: 4857.85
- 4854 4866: 4864.56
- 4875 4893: 4884.77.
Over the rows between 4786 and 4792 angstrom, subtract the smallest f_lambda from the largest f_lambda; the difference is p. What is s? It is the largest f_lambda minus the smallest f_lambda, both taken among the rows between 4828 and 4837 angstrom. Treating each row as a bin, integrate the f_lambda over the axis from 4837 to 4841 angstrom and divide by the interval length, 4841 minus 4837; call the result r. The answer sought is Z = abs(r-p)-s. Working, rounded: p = 1.33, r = 24.0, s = 1.00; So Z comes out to 21.7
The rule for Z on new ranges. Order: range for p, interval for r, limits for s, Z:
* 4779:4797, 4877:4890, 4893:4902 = 18.8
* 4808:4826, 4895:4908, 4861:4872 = 19.4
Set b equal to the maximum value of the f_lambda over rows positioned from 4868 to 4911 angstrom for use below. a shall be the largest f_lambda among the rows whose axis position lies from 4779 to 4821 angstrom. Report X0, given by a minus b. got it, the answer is -0.7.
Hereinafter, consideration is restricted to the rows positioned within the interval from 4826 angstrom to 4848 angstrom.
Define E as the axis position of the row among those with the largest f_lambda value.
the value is 4826.63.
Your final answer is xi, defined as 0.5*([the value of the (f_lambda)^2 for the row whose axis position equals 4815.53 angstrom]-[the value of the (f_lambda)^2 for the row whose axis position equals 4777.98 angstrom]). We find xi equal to 29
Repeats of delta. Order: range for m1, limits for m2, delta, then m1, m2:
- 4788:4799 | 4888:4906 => -2.7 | -1.10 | 2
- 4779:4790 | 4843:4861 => 1.0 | -0.30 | -3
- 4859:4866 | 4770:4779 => -0.9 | -1.08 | 1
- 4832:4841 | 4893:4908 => -1.1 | -0.44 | 3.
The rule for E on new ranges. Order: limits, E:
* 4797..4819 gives 4815.53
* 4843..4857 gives 4848.91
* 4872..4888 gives 4878.02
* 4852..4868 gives 4853.38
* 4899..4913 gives 4902.80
